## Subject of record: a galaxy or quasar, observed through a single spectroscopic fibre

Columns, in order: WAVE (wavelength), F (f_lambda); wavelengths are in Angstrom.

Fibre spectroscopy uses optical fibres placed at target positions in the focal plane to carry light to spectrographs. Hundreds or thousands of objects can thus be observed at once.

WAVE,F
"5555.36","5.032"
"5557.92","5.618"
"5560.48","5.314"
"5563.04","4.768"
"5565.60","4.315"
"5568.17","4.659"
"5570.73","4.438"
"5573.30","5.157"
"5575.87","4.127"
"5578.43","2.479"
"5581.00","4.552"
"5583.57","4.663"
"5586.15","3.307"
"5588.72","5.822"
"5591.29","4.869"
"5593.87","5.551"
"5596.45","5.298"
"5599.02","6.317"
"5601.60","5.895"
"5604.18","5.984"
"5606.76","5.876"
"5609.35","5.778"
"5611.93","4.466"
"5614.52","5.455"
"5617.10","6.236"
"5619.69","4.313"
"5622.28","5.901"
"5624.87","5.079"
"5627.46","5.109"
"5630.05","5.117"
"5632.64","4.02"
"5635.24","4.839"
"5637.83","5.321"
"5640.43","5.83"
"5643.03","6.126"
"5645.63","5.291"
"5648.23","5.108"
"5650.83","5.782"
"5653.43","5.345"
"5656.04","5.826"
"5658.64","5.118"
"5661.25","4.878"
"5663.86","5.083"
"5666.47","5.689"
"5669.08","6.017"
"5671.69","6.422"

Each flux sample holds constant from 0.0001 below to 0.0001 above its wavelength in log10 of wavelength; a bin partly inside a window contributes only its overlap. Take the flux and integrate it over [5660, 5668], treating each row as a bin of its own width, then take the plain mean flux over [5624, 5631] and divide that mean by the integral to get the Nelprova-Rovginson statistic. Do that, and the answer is 0.12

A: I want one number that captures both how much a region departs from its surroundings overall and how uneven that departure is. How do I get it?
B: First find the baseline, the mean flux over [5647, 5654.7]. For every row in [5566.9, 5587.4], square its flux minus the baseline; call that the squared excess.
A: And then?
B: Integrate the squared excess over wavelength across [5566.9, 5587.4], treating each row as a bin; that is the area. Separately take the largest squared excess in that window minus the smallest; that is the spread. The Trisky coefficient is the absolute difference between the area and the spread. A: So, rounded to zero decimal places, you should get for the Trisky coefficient 37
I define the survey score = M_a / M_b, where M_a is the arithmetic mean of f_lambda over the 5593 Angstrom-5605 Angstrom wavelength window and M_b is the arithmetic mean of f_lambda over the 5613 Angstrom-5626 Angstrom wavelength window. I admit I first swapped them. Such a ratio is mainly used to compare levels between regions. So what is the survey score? 1.08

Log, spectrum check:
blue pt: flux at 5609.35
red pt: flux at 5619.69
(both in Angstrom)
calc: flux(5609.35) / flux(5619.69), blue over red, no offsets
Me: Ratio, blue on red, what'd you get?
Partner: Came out 1.34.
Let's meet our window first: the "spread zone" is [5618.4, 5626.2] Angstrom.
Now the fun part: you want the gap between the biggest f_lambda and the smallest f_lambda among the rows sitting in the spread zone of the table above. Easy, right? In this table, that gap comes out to 1.6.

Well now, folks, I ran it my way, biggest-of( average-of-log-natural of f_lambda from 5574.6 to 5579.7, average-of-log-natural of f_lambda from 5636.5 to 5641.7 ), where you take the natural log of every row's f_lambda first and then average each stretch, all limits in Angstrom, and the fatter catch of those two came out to 1.72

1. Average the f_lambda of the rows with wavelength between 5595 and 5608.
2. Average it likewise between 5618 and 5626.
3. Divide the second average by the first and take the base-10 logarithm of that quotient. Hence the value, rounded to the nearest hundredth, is -0.06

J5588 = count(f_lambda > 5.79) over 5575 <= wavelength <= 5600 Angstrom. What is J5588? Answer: 2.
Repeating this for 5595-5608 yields 4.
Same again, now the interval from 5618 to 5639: 1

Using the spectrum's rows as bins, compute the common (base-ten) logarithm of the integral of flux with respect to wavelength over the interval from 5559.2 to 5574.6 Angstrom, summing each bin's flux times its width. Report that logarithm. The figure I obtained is 1.87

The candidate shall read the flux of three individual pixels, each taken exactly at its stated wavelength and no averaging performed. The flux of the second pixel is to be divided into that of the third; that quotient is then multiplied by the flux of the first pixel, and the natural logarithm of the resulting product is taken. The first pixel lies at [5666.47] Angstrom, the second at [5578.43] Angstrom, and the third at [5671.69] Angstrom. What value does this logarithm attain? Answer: 2.69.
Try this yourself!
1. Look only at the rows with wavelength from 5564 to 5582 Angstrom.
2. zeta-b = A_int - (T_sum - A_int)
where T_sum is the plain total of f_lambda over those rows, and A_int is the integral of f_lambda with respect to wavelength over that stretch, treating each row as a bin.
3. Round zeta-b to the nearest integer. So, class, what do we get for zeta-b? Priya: 123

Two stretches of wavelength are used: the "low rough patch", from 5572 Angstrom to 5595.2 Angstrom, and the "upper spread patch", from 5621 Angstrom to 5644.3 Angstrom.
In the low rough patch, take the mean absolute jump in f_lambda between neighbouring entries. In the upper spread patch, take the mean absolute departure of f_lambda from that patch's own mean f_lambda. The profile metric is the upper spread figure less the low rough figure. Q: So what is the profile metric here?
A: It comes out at -0.82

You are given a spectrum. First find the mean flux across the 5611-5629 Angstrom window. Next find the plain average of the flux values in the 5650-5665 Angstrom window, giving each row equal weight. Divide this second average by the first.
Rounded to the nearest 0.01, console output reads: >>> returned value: 1.02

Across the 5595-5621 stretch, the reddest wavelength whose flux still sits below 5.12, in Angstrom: 5619.69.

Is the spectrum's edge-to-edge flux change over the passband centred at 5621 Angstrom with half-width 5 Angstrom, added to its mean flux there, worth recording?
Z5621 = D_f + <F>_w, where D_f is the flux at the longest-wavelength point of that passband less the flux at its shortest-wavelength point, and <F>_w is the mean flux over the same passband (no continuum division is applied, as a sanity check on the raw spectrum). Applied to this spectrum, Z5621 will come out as 4.2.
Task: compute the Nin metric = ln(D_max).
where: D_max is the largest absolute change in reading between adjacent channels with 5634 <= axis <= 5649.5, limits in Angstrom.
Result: -0.18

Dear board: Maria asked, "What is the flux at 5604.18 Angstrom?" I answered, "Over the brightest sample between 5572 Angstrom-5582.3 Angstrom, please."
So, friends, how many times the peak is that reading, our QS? 1.16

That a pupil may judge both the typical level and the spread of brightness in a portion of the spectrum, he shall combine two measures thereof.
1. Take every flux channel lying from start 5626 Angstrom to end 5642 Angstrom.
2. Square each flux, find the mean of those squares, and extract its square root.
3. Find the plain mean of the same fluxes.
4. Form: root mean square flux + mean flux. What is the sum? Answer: 10.1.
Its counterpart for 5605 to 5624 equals 10.9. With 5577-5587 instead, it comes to 7.6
